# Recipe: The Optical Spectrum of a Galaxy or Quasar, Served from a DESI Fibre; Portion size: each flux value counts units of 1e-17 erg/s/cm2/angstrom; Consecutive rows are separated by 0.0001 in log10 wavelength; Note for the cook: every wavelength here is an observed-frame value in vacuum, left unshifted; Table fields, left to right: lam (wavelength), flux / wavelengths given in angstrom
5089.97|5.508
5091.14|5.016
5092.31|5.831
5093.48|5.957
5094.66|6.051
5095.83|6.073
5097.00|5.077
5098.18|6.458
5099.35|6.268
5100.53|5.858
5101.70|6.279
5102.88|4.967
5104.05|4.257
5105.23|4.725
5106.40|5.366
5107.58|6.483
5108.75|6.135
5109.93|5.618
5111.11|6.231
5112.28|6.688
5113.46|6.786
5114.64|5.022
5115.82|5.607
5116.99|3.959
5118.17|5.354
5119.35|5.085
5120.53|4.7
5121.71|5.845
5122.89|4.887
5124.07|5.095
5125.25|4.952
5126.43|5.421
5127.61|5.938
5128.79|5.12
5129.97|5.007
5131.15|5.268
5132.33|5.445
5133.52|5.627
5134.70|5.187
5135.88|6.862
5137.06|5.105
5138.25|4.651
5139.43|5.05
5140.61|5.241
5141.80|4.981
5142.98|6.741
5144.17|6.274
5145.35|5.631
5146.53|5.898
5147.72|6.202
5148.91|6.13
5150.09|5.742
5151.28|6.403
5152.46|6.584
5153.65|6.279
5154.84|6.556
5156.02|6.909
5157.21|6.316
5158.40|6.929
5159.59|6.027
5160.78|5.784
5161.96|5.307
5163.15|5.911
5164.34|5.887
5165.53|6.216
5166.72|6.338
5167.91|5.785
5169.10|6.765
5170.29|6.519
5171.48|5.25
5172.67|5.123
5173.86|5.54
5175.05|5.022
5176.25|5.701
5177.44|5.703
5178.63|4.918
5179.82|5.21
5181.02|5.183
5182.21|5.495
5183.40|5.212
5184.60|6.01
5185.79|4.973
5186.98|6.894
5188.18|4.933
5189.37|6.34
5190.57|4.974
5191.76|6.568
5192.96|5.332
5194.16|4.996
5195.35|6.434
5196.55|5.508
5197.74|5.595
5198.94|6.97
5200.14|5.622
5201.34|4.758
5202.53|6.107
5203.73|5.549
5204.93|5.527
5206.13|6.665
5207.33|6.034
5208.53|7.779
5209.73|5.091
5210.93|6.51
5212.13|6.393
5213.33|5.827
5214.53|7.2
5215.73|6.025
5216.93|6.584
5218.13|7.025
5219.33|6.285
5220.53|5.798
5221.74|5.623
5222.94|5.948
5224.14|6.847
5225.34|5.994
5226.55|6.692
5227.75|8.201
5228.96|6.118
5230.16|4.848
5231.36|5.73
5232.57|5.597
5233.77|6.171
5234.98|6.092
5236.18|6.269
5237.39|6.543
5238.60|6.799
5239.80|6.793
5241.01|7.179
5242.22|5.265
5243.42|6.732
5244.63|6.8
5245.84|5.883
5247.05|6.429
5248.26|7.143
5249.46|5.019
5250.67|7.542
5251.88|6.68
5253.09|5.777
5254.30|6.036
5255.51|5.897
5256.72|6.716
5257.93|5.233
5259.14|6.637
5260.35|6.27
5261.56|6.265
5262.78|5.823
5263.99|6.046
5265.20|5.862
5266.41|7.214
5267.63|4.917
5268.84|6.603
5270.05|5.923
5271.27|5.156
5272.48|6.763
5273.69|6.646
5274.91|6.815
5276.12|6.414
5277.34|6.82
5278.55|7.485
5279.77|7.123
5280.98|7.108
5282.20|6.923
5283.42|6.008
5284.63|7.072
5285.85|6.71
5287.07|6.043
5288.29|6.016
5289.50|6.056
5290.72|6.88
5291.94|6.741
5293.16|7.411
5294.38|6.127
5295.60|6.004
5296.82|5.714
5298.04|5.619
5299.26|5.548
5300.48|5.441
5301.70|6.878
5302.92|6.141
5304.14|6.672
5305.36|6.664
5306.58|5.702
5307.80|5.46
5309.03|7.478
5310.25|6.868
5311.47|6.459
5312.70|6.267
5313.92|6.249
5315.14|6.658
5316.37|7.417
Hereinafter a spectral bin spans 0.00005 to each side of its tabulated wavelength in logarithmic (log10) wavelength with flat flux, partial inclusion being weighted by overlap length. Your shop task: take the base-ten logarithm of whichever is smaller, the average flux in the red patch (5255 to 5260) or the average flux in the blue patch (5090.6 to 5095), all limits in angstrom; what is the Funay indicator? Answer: 0.76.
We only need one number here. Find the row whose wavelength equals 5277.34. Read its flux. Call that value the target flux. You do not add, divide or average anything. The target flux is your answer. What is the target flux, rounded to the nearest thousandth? 6.820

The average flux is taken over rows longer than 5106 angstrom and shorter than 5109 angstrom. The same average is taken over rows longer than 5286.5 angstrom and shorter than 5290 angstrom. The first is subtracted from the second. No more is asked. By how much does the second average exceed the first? 0.0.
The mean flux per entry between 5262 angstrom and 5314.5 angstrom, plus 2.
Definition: 8.4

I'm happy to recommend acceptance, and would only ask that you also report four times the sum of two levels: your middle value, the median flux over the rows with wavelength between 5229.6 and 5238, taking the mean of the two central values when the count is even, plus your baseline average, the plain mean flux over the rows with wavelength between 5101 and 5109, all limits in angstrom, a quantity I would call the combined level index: 46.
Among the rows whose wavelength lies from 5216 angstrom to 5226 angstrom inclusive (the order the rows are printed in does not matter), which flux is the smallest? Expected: 5.623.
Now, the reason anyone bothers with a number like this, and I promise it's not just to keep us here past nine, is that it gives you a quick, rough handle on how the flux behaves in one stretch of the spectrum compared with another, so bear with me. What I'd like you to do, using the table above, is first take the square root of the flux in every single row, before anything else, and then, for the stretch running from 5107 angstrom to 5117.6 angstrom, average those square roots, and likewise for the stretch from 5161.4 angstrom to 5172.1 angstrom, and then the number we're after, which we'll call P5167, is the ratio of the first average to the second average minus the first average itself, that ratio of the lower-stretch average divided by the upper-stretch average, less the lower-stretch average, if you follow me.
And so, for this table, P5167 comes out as -1.42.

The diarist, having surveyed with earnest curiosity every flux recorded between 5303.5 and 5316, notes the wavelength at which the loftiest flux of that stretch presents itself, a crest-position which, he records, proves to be 5309.03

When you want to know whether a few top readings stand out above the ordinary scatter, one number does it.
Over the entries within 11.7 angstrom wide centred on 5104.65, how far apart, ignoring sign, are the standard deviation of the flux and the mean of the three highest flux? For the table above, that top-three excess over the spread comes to 5.6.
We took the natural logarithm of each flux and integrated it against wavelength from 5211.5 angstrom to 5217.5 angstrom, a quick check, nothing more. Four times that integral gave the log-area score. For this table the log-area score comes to 45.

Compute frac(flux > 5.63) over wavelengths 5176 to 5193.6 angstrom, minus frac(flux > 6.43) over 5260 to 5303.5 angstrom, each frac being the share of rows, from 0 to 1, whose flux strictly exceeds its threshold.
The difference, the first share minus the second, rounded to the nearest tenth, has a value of 0.0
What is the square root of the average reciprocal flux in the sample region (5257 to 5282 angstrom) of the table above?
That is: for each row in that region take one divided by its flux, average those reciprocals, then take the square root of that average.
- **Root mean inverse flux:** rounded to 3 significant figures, 0.399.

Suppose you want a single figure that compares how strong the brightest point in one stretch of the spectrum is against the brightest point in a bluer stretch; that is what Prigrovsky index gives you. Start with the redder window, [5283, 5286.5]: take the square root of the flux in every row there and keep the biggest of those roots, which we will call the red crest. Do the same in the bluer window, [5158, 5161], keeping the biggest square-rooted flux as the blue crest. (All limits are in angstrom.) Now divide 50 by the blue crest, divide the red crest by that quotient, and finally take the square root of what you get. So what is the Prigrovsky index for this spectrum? 0.374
